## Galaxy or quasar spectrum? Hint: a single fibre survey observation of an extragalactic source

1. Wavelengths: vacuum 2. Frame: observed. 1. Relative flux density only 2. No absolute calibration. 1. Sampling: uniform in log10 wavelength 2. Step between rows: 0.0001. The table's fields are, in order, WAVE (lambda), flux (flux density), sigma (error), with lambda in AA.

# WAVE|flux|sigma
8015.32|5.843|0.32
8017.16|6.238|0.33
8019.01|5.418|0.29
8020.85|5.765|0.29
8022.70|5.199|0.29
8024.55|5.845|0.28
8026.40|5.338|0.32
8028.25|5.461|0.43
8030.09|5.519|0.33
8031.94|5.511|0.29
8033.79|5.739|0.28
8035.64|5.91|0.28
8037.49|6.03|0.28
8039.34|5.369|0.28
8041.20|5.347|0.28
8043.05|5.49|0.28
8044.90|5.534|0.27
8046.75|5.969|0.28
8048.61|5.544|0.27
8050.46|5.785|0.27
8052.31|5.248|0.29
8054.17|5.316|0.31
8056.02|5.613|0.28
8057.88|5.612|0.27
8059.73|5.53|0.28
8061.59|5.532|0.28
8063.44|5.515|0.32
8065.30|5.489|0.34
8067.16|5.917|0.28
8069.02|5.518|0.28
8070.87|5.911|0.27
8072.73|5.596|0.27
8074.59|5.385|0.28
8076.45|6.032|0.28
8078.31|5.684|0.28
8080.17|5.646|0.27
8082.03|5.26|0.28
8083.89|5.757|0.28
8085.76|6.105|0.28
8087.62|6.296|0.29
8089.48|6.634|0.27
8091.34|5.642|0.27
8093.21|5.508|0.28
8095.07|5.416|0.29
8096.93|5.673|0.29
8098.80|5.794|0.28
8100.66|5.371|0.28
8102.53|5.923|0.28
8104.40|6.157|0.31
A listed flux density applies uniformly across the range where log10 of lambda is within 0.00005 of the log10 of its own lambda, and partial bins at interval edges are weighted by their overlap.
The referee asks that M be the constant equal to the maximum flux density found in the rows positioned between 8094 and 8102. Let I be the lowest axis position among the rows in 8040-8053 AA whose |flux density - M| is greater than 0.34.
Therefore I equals 8041.20 AA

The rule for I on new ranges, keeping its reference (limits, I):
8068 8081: 8074.59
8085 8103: 8087.62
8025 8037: 8026.40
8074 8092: 8074.59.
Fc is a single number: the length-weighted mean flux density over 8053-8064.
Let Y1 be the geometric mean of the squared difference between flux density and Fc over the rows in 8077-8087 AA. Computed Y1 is 0.058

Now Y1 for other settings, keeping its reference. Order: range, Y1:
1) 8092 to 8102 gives 0.007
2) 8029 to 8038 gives 0.004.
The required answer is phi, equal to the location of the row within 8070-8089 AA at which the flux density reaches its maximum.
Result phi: 8087.62 AA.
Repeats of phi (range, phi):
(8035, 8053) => 8037.49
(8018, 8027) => 8024.55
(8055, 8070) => 8067.16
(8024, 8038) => 8037.49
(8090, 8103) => 8102.53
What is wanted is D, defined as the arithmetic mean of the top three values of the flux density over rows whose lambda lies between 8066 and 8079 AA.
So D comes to 5.95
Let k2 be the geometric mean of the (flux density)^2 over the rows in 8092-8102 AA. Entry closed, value 30.8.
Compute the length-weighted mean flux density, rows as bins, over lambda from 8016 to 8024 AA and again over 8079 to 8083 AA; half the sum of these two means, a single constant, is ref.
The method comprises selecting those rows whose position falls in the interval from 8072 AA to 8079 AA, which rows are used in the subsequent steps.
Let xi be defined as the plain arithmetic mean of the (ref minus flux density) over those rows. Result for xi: -0.10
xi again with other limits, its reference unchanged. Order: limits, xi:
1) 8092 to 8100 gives -0.03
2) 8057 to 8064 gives 0.03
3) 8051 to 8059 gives 0.13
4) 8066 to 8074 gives -0.16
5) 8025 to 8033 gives 0.12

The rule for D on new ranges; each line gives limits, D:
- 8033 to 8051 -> 5.97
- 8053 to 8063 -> 5.59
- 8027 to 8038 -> 5.89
